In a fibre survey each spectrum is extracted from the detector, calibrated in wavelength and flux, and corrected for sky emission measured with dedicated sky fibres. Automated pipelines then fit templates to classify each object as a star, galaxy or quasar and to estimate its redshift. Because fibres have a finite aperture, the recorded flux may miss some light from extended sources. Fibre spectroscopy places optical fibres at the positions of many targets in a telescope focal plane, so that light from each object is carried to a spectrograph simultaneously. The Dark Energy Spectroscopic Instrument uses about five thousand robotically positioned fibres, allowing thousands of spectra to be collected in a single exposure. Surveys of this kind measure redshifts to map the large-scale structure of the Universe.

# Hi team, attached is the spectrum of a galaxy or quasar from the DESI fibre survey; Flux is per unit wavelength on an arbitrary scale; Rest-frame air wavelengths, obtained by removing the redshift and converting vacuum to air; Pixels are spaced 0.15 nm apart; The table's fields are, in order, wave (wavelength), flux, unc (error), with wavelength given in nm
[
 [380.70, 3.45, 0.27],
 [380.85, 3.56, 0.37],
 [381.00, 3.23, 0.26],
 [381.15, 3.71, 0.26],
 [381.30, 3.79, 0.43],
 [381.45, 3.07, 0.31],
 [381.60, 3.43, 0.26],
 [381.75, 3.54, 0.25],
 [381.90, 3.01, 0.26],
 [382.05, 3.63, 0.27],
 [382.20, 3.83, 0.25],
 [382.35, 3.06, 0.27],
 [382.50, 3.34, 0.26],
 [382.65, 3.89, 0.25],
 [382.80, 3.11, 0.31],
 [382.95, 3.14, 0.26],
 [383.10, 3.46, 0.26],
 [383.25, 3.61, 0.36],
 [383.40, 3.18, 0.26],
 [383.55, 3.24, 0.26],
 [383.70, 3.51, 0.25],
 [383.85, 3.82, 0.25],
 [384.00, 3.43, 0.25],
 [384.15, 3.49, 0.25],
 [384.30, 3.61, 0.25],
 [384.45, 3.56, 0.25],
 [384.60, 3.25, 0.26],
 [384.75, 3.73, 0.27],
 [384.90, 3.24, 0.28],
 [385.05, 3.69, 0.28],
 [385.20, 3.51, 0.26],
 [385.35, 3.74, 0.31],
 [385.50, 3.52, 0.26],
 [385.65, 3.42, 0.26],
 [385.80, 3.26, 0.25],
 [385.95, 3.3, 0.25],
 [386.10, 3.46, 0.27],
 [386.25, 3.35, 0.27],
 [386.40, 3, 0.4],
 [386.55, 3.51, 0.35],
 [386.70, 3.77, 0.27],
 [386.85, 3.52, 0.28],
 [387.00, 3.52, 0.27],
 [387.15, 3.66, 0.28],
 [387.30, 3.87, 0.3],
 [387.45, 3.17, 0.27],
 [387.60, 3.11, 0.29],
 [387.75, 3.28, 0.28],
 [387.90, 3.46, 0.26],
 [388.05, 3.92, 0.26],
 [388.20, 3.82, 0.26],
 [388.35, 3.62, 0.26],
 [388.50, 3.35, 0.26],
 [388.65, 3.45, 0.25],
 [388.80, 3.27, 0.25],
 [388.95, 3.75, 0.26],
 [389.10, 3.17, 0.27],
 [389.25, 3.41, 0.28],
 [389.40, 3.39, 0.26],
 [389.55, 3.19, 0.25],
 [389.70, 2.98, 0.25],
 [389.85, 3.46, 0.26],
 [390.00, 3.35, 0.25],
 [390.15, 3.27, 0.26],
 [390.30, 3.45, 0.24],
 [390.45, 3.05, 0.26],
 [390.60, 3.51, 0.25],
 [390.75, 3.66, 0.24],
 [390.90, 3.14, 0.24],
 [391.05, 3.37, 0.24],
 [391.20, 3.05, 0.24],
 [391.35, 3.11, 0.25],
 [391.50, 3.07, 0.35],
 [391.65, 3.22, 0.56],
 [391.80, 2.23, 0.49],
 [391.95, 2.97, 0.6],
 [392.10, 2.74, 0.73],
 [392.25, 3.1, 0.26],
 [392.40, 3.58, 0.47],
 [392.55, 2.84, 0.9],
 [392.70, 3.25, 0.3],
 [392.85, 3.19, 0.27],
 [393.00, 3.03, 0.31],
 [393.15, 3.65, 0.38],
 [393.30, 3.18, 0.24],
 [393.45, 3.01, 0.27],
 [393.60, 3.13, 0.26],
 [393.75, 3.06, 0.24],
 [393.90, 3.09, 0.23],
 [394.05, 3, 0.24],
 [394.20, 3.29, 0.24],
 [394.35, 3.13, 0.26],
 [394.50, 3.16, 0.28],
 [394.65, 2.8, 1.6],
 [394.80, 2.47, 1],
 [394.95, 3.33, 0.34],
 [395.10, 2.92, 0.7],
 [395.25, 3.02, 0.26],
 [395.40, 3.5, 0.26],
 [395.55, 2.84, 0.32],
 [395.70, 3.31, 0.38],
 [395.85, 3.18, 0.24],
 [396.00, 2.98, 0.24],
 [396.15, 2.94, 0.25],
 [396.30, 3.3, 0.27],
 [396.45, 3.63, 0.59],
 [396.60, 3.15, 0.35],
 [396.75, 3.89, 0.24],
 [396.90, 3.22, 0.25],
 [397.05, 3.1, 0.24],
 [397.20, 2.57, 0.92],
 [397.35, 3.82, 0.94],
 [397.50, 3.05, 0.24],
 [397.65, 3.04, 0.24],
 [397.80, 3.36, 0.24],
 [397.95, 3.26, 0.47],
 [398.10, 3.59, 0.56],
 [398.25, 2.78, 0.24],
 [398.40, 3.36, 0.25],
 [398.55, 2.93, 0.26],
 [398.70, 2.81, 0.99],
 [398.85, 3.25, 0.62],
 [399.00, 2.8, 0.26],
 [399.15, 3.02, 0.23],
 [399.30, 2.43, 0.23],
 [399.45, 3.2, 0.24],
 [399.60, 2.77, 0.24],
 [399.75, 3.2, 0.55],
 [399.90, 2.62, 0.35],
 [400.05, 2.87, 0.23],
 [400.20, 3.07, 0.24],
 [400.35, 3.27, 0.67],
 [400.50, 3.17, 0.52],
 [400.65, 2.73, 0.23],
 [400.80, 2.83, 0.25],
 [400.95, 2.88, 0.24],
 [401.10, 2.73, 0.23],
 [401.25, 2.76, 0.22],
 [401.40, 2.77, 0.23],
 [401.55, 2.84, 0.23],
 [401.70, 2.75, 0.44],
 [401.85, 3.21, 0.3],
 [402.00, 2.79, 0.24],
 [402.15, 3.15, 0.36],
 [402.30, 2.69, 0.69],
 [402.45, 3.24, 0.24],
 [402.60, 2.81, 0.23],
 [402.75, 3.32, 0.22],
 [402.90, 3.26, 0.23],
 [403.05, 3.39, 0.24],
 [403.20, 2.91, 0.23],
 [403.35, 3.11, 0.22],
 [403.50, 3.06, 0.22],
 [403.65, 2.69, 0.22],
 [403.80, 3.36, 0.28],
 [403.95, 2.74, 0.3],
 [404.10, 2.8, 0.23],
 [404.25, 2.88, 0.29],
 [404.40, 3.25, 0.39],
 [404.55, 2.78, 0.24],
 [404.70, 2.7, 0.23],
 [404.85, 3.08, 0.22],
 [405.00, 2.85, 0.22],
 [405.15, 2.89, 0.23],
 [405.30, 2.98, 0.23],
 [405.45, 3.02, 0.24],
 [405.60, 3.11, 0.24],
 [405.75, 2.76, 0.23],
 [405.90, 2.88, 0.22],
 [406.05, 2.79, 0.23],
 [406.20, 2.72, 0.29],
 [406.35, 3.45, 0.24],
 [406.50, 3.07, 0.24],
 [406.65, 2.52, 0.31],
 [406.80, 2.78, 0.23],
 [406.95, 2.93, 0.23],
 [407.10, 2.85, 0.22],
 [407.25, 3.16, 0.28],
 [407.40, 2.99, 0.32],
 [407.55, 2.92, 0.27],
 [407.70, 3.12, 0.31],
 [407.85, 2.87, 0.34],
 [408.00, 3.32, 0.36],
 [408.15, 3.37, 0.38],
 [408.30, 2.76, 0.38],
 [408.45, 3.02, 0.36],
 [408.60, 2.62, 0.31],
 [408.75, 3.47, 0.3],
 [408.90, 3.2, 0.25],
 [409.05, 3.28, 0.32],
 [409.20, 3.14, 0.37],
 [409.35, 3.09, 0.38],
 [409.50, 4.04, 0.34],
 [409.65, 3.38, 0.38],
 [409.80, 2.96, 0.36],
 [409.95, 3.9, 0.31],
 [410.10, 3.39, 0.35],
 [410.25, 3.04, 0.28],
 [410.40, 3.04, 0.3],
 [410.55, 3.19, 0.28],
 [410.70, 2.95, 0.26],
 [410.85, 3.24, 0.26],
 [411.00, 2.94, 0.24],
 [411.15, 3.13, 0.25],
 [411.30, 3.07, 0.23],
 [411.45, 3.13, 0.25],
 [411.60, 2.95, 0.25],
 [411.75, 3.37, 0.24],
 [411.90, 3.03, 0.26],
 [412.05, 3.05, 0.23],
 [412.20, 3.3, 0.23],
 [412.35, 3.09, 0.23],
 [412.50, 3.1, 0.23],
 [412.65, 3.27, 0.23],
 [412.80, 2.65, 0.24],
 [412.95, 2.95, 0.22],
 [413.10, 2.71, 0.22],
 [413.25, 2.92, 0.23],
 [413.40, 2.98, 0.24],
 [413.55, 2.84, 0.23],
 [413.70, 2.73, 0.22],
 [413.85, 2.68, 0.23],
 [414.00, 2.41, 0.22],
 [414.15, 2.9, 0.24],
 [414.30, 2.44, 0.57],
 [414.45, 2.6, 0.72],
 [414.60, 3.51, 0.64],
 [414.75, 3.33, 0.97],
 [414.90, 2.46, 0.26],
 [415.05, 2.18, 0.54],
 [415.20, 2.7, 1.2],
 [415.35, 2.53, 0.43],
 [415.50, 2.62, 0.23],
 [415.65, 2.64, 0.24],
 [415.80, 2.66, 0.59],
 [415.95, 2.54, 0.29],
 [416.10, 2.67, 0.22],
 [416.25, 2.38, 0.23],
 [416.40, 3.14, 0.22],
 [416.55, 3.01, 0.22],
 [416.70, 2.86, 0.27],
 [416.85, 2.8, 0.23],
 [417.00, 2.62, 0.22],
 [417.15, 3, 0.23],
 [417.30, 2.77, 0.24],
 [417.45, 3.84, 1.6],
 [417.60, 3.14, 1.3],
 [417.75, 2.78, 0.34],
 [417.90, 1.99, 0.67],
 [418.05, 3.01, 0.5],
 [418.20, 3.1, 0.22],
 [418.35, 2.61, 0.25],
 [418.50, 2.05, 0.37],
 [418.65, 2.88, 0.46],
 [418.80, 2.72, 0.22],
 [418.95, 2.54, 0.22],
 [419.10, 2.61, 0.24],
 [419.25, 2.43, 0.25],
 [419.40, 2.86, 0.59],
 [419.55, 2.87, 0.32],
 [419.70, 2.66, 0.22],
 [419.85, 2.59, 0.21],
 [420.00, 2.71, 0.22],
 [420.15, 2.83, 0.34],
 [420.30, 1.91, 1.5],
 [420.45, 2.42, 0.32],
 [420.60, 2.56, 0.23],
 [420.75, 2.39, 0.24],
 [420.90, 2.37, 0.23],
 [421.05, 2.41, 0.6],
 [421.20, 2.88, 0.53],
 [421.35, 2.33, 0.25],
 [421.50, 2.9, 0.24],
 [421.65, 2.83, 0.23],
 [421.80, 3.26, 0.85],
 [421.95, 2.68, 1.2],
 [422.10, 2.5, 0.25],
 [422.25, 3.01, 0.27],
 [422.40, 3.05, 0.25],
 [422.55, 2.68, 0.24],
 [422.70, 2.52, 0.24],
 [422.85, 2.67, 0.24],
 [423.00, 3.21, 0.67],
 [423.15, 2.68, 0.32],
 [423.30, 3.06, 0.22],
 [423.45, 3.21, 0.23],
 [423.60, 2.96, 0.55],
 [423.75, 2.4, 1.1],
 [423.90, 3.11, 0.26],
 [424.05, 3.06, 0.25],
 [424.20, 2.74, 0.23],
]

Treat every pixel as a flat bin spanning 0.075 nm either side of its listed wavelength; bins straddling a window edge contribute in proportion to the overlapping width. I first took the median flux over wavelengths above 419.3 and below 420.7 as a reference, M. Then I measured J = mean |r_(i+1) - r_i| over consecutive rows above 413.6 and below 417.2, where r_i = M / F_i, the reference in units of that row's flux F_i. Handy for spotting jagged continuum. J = 0.11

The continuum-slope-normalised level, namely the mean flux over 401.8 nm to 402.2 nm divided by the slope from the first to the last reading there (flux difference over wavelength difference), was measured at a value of -15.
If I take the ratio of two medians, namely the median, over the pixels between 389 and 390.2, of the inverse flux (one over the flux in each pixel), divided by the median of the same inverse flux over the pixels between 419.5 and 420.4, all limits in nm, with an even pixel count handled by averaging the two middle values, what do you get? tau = 0.81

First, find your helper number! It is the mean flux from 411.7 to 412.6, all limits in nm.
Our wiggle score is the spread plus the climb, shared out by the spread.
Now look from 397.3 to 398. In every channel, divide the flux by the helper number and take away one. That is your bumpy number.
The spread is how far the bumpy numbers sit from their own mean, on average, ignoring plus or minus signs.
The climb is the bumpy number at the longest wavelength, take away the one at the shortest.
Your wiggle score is -1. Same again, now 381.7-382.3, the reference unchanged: 2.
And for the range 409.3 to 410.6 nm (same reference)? 1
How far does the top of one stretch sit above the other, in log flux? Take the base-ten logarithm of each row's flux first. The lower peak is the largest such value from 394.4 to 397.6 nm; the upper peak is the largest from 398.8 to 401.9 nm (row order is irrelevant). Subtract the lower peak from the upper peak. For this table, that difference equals -0.075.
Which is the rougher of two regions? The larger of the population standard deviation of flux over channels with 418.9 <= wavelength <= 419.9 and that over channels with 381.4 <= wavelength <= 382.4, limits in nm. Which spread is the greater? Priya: 0.30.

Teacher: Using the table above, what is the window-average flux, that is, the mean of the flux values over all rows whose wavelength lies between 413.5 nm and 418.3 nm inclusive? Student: 2.8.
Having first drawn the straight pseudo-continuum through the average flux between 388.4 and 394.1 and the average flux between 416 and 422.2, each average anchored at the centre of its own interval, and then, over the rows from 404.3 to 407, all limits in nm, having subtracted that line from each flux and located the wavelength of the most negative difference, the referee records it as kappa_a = 406.65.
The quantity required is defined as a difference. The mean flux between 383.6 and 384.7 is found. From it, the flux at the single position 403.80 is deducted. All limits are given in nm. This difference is 0.16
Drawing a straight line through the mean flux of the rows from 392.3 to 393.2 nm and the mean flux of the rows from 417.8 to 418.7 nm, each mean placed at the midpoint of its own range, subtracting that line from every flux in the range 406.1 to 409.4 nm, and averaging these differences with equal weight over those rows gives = 0.16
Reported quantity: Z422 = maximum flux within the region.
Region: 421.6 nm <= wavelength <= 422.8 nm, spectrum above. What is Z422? 3.26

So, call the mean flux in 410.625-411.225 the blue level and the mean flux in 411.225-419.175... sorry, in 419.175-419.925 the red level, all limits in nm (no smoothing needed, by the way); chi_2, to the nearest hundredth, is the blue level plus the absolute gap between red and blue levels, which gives 3.45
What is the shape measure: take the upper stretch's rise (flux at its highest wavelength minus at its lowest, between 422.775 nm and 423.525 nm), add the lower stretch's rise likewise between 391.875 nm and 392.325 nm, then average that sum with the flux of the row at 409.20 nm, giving 1.9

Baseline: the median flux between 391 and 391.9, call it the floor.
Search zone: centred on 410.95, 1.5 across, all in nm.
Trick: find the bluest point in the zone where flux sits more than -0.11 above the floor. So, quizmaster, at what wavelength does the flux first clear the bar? 410.25 nm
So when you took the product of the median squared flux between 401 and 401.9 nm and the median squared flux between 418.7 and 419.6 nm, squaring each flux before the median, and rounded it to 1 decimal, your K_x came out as 54.3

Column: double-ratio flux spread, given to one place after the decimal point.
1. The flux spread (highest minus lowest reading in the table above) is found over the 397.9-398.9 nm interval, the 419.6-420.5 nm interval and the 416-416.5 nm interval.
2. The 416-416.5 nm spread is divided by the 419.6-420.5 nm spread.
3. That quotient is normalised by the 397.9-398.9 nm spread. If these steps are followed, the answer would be 1.0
